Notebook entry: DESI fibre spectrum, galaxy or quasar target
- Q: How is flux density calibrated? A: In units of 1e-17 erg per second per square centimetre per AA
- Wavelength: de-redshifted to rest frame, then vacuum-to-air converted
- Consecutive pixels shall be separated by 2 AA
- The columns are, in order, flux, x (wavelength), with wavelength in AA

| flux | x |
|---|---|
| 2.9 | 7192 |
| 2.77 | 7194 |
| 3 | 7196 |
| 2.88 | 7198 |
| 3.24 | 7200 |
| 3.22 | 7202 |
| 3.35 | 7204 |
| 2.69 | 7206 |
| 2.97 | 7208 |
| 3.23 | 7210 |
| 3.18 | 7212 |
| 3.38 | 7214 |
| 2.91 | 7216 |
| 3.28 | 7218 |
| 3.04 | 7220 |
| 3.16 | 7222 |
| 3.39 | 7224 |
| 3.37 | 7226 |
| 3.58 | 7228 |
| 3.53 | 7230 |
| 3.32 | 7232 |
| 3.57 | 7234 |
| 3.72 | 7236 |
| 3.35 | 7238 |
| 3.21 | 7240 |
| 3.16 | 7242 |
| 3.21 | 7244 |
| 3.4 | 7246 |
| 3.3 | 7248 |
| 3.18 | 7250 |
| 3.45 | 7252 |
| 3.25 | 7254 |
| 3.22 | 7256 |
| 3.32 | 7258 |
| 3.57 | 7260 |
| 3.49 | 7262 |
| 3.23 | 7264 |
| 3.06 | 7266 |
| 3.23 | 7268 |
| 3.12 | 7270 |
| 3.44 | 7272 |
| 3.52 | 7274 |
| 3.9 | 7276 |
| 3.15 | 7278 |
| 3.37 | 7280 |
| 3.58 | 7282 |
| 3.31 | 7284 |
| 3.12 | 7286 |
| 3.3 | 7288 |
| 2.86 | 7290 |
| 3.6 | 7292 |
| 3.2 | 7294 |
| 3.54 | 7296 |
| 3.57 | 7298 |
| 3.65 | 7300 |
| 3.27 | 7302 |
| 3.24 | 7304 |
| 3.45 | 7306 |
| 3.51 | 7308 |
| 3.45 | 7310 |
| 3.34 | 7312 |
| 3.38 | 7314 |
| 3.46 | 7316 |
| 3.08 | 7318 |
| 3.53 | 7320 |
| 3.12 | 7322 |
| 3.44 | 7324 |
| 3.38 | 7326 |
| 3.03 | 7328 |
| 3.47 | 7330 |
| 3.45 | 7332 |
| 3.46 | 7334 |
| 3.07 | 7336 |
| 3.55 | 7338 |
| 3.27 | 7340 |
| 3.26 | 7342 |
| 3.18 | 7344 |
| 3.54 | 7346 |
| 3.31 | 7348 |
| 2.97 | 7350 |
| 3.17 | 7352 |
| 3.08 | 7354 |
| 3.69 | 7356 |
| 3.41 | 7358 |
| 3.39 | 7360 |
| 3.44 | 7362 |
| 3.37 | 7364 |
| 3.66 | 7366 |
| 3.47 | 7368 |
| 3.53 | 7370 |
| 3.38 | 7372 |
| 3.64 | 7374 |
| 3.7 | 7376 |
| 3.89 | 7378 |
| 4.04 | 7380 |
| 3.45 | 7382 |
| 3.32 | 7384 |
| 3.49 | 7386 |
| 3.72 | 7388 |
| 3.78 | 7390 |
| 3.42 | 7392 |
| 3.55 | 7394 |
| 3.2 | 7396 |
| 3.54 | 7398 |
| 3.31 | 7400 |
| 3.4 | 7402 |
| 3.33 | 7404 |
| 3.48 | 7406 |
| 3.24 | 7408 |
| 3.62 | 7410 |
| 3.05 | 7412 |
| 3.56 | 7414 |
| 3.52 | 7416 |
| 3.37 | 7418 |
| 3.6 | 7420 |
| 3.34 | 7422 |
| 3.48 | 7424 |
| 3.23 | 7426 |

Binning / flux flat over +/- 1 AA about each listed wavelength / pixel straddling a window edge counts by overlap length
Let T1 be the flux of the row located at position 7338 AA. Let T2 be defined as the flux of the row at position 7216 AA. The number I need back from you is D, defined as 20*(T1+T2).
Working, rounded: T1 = 3.55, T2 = 2.91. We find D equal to 129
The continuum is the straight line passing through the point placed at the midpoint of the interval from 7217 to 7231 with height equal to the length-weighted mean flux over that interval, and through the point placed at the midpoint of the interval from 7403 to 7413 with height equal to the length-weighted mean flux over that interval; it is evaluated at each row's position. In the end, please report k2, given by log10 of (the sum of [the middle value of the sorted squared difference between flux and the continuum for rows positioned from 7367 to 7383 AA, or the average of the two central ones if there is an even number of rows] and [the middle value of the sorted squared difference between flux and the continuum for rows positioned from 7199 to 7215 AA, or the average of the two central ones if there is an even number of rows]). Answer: -1.13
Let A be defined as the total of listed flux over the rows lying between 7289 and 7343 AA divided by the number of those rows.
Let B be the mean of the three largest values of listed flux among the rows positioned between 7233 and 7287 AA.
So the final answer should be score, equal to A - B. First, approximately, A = 3.36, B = 3.73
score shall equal -0.38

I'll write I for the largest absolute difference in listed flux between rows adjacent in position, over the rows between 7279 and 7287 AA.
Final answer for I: 0.270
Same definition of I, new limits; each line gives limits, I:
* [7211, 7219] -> 0.470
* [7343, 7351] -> 0.360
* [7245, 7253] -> 0.270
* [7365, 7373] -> 0.190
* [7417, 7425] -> 0.260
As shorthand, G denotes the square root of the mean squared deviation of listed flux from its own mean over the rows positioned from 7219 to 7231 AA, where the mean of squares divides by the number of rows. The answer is 0.19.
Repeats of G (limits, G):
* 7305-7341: 0.16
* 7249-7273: 0.15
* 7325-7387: 0.23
